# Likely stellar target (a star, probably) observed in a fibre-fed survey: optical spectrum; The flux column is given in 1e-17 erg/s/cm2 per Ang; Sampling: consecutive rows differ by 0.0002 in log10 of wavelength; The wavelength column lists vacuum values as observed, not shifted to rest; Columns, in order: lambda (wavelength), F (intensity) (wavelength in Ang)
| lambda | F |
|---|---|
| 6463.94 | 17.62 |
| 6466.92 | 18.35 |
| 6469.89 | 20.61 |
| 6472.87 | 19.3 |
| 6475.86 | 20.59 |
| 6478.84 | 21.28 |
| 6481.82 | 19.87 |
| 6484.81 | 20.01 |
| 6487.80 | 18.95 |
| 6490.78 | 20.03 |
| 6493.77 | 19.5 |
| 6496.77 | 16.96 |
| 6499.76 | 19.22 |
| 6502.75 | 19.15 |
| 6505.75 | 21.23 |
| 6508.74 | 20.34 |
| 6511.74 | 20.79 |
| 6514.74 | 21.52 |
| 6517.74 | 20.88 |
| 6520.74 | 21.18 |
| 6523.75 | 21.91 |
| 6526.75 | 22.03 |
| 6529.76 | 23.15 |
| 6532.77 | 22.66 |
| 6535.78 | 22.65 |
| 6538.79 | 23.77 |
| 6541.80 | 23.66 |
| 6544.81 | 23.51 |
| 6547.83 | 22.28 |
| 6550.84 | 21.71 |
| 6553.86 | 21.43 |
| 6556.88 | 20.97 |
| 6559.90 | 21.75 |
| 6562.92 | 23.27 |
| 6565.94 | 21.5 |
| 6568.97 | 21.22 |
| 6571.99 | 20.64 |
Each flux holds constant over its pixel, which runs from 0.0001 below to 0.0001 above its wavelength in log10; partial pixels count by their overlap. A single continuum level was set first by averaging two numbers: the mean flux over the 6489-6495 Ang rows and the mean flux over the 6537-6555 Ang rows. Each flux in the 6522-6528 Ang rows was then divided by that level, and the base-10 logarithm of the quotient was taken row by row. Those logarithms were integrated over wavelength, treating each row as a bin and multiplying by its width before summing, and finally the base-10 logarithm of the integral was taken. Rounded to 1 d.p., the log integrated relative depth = -1.1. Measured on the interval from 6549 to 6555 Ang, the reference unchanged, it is -1.4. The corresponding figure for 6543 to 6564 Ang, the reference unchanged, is -0.4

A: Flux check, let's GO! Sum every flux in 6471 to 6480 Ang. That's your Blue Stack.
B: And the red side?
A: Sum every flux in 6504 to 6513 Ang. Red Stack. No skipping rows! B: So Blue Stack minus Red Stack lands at -1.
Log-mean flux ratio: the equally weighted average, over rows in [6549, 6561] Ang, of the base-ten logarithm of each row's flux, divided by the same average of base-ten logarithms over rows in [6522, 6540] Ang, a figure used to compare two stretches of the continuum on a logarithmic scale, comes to 0.98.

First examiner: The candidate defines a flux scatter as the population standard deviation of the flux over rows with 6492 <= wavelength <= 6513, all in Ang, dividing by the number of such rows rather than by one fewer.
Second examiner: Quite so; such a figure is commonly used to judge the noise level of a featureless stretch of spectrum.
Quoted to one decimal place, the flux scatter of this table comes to 1.3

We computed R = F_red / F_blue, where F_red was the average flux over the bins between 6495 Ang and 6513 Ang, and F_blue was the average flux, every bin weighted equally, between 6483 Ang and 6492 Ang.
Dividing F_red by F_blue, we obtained 1.00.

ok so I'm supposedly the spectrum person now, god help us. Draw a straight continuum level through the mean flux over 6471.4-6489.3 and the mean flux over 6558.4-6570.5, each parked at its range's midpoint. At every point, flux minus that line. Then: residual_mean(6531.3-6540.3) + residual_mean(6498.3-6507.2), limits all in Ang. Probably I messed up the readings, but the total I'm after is 1.1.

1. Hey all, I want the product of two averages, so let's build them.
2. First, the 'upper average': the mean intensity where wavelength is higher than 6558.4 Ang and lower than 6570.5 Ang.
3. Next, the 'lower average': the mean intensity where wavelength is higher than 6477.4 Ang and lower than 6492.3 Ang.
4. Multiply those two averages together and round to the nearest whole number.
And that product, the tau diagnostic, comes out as 439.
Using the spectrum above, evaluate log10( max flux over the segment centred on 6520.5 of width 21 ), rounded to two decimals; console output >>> 1.36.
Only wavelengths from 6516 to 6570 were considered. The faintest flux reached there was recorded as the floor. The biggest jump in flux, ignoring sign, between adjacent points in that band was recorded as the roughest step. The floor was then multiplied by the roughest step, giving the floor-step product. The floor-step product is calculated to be 37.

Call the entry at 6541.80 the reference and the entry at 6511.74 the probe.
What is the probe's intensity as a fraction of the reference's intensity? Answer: 0.88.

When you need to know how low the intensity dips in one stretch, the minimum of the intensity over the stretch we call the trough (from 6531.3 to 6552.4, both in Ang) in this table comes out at 21.71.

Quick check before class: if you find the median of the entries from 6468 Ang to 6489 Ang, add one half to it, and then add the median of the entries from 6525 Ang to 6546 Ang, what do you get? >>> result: 43.7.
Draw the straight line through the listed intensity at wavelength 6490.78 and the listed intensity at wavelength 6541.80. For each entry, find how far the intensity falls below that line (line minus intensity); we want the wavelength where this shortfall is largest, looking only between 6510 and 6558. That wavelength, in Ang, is 6556.88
